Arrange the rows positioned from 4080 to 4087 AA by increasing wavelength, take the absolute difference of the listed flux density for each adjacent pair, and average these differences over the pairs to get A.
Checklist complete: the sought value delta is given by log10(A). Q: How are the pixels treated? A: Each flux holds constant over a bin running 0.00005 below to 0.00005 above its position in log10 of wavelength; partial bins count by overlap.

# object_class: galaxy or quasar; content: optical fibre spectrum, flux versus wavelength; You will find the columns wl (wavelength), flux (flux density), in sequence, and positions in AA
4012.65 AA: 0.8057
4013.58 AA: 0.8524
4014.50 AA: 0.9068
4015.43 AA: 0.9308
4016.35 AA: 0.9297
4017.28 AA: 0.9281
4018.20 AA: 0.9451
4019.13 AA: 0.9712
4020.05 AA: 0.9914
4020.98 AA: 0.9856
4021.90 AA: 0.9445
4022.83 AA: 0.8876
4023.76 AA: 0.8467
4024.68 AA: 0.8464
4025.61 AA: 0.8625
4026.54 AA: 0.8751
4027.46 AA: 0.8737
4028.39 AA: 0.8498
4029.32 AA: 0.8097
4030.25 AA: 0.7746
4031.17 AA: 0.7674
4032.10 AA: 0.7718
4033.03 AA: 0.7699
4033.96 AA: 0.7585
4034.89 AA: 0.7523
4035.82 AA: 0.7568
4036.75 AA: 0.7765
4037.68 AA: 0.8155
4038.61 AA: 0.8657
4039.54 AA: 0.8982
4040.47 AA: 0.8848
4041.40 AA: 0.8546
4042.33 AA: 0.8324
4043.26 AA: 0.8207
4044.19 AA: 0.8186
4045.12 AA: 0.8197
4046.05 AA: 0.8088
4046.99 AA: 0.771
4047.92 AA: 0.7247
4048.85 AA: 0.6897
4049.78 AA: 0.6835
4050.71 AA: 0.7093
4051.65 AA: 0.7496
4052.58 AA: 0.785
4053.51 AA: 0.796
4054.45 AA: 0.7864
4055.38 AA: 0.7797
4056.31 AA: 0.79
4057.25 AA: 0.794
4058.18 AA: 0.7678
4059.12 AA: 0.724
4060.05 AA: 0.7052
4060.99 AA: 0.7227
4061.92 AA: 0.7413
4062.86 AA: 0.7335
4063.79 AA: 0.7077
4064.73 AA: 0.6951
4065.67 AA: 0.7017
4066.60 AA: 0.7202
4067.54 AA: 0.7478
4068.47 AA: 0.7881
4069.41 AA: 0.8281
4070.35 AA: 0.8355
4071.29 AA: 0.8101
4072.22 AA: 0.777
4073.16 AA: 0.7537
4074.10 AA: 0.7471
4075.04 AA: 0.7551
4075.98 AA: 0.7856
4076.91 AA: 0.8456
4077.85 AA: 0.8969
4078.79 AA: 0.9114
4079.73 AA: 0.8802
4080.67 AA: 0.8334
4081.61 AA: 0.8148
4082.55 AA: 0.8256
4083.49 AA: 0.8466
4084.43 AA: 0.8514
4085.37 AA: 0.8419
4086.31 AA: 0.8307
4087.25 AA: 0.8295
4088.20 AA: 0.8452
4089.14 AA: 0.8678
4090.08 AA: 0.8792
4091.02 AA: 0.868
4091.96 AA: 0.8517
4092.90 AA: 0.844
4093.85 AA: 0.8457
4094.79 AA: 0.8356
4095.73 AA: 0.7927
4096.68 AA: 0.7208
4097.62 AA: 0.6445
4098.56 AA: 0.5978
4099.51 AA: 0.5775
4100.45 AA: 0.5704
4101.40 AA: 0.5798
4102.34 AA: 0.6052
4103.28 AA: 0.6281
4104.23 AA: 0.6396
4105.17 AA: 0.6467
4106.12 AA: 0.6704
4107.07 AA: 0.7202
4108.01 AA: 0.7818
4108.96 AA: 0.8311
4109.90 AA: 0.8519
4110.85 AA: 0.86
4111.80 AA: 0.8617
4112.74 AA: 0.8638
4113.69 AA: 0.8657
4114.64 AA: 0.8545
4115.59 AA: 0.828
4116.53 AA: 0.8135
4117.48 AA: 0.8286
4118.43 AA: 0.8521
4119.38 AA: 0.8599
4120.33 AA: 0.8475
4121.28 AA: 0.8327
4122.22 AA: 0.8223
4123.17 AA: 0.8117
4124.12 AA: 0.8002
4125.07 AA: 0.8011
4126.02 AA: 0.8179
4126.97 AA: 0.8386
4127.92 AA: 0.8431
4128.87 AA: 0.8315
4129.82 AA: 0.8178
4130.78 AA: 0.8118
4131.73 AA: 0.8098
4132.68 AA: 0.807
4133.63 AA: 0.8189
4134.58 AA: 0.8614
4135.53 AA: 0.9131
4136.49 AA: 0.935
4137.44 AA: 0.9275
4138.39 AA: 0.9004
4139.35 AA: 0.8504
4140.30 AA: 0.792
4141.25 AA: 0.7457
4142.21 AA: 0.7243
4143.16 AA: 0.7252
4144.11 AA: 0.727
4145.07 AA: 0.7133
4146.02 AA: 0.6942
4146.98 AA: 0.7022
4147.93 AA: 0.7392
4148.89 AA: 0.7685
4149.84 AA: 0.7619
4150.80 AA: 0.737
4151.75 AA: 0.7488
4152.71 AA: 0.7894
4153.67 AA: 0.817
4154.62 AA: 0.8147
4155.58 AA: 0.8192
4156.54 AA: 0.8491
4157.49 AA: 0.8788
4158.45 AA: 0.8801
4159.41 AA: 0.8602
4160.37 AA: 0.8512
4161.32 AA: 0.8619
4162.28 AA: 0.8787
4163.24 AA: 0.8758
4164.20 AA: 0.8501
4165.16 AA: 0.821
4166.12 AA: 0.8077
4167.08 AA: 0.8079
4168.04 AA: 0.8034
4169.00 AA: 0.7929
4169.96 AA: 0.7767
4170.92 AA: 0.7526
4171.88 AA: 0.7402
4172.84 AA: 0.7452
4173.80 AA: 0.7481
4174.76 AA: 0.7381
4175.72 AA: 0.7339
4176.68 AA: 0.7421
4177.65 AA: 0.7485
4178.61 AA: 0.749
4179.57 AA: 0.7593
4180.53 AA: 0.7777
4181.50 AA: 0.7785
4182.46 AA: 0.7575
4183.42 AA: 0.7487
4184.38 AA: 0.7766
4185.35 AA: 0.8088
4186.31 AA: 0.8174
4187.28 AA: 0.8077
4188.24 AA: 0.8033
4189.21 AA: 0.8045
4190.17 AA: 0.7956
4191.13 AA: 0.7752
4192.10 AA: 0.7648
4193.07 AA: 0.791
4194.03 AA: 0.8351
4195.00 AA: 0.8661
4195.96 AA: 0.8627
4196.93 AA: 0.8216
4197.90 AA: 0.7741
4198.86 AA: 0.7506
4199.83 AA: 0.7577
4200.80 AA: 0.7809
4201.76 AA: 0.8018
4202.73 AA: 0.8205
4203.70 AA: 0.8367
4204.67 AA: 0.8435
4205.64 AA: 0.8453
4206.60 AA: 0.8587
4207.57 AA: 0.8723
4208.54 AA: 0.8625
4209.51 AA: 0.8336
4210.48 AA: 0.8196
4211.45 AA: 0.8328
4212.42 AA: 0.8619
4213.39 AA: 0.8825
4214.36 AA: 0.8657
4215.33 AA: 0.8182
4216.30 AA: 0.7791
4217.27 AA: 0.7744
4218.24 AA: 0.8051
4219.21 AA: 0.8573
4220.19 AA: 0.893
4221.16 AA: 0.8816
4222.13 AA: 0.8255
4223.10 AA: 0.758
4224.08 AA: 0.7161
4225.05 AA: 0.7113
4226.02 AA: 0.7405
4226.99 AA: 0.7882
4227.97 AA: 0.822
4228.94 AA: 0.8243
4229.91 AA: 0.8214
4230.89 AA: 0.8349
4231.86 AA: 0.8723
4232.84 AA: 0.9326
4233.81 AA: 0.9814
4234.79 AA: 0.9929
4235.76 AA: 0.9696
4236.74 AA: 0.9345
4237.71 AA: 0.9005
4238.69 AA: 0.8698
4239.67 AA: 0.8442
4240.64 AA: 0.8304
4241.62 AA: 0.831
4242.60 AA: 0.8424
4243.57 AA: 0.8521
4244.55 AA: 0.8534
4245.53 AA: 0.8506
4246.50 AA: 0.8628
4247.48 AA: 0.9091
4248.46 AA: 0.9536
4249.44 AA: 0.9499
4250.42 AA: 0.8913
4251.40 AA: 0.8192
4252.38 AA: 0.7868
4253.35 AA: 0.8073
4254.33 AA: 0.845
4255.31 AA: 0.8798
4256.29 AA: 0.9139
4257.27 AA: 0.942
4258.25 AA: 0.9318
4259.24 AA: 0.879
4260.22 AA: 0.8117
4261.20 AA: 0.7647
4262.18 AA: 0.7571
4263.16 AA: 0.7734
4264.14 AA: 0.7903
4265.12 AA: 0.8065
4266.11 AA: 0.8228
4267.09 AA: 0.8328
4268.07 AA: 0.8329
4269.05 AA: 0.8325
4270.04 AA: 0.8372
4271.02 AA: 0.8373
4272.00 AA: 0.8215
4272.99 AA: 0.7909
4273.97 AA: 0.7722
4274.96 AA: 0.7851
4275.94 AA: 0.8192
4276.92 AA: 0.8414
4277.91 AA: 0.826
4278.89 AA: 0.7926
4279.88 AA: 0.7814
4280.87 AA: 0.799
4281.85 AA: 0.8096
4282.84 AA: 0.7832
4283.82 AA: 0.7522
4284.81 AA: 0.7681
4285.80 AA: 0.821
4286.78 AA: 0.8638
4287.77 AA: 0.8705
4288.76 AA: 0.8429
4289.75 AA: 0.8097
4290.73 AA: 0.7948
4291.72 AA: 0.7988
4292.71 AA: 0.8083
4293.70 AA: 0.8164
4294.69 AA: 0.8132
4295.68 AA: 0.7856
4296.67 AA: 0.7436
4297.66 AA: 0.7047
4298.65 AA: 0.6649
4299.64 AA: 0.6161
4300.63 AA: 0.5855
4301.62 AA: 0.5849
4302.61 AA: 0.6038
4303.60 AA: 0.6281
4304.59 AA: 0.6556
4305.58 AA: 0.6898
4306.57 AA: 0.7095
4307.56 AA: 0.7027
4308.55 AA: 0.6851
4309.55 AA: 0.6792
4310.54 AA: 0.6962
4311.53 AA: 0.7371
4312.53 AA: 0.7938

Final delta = -1.90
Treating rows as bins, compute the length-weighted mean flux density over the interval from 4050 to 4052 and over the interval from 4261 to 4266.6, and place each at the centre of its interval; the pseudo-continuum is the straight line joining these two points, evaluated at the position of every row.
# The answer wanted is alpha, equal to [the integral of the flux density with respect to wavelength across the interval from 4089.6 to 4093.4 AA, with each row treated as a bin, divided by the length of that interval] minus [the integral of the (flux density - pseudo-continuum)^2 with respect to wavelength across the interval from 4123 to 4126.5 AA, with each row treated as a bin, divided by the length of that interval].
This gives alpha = 0.857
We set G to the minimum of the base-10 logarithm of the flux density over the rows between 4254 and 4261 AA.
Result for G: -0.091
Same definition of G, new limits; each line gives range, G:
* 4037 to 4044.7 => -0.089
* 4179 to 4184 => -0.126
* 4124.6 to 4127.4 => -0.096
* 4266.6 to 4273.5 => -0.102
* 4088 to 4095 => -0.078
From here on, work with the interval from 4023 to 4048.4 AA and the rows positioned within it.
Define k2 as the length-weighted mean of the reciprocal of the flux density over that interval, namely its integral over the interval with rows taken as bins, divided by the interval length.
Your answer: 1.23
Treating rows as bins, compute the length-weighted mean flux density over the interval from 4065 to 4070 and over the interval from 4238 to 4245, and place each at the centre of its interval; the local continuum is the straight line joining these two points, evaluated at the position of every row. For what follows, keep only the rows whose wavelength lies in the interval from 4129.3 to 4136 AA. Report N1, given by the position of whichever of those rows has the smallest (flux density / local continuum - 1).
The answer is 4132.68 AA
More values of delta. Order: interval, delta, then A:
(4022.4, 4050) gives -1.71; 0.019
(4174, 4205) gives -1.78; 0.017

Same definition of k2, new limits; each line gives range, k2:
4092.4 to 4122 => 1.34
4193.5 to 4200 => 1.24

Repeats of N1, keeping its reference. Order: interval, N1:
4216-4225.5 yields 4225.05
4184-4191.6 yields 4191.13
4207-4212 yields 4210.48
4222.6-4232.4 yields 4225.05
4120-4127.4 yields 4124.12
